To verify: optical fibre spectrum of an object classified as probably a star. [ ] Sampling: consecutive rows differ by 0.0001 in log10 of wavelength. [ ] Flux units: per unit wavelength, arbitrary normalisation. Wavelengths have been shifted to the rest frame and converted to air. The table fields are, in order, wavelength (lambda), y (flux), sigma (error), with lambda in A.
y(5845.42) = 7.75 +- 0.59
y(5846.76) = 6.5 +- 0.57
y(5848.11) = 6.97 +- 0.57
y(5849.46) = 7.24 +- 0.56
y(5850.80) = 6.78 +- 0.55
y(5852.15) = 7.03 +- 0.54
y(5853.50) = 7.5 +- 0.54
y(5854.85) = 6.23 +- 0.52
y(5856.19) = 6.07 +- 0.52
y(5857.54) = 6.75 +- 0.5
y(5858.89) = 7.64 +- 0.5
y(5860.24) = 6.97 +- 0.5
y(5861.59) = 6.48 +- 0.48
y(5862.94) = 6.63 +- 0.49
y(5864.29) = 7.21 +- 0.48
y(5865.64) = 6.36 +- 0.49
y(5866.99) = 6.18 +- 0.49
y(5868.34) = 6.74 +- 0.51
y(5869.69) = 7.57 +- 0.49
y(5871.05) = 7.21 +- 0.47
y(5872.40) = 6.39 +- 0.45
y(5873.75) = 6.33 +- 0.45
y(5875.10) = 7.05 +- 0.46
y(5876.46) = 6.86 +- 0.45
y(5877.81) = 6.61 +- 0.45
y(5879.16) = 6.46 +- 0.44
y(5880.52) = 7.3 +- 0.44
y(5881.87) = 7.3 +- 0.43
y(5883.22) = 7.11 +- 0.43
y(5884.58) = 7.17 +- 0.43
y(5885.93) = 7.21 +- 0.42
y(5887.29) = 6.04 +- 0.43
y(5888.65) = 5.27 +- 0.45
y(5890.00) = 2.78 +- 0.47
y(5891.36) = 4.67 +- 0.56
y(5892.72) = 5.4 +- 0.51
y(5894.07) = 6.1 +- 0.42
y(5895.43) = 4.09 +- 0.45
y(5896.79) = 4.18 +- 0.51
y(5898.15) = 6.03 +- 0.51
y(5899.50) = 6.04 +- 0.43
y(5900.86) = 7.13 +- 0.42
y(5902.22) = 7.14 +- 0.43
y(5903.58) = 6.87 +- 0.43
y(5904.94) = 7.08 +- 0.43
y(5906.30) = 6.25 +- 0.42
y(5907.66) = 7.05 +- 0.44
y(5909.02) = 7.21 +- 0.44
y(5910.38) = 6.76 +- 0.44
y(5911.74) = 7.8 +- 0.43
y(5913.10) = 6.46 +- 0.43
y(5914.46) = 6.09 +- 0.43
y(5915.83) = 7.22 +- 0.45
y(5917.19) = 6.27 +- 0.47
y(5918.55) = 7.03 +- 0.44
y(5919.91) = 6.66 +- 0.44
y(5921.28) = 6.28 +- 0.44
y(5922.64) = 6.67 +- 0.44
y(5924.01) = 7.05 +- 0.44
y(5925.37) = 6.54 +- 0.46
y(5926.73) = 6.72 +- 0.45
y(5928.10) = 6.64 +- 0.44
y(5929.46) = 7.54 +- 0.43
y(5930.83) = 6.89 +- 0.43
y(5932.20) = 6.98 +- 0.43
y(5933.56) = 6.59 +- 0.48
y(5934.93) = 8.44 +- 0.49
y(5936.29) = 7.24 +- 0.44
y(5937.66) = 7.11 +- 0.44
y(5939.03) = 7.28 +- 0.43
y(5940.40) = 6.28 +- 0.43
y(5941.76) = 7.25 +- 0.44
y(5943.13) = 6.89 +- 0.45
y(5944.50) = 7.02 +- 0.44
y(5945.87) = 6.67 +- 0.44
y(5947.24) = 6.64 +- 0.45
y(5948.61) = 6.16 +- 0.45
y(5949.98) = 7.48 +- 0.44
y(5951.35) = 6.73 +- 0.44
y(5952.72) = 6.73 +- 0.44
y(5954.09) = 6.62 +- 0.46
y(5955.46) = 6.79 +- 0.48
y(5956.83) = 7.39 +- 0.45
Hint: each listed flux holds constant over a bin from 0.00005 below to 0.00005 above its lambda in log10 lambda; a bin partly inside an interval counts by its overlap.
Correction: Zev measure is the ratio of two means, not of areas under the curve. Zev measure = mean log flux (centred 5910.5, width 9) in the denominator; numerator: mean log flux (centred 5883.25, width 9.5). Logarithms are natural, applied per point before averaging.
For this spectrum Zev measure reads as 1.01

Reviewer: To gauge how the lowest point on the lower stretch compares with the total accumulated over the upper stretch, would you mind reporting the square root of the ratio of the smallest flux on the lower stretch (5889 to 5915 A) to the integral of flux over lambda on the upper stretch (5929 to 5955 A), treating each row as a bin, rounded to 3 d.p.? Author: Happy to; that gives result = 0.124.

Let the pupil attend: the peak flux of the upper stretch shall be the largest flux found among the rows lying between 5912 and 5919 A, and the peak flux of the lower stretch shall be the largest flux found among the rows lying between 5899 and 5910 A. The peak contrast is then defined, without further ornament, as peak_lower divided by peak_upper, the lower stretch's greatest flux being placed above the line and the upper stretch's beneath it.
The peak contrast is 1.00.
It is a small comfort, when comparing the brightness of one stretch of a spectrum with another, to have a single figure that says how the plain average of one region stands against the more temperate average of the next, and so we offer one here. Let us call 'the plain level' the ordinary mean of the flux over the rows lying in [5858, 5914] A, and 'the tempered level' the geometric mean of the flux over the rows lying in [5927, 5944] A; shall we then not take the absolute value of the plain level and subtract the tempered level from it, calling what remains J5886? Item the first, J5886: -0.6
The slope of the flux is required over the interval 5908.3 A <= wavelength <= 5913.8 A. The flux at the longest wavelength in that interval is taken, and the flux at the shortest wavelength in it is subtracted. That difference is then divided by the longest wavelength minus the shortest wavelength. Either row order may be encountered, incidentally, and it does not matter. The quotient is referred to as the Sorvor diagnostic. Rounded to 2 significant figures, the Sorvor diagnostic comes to -0.18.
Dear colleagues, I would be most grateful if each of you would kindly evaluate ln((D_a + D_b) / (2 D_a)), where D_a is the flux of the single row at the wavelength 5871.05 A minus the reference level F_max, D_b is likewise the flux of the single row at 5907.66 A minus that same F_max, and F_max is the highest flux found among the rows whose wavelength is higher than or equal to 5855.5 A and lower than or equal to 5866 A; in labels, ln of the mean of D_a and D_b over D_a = 0.17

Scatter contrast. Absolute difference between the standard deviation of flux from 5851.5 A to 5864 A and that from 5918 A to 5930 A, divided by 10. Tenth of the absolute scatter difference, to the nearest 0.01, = 0.02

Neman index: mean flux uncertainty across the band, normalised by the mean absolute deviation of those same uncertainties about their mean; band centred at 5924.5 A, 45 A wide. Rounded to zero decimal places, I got 45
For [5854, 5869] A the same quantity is 45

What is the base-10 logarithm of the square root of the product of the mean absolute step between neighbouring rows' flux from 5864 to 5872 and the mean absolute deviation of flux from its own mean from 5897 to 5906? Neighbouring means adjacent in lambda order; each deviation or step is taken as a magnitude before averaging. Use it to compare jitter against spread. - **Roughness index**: -0.30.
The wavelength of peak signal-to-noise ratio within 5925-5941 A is 5929.46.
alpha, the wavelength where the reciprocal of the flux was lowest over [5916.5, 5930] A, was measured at 5929.46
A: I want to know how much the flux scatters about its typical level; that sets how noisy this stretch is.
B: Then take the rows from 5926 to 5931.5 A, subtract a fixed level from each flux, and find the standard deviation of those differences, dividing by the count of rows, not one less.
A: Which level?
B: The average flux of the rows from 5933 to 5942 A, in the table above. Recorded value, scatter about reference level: 0.35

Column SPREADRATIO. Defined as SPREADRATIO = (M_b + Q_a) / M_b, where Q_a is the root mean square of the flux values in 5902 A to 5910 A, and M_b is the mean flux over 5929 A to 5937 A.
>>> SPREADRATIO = 1.95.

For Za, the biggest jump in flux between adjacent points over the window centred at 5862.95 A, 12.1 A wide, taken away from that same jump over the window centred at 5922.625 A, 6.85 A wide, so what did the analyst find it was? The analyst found -0.4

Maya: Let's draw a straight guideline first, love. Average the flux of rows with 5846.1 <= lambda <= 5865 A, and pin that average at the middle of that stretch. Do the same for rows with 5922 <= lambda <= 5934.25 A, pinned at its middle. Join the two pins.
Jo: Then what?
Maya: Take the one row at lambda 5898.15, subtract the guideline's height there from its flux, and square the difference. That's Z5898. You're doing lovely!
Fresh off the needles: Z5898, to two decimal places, 0.67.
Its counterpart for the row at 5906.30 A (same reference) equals 0.36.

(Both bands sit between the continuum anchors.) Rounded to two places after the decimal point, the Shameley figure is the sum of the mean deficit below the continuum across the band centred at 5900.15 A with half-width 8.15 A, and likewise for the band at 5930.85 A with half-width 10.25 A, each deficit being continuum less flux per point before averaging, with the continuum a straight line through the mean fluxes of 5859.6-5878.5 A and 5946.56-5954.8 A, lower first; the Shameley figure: 0.42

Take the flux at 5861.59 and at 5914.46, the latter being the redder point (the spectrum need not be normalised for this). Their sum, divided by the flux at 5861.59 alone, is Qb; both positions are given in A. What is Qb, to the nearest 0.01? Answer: 1.94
